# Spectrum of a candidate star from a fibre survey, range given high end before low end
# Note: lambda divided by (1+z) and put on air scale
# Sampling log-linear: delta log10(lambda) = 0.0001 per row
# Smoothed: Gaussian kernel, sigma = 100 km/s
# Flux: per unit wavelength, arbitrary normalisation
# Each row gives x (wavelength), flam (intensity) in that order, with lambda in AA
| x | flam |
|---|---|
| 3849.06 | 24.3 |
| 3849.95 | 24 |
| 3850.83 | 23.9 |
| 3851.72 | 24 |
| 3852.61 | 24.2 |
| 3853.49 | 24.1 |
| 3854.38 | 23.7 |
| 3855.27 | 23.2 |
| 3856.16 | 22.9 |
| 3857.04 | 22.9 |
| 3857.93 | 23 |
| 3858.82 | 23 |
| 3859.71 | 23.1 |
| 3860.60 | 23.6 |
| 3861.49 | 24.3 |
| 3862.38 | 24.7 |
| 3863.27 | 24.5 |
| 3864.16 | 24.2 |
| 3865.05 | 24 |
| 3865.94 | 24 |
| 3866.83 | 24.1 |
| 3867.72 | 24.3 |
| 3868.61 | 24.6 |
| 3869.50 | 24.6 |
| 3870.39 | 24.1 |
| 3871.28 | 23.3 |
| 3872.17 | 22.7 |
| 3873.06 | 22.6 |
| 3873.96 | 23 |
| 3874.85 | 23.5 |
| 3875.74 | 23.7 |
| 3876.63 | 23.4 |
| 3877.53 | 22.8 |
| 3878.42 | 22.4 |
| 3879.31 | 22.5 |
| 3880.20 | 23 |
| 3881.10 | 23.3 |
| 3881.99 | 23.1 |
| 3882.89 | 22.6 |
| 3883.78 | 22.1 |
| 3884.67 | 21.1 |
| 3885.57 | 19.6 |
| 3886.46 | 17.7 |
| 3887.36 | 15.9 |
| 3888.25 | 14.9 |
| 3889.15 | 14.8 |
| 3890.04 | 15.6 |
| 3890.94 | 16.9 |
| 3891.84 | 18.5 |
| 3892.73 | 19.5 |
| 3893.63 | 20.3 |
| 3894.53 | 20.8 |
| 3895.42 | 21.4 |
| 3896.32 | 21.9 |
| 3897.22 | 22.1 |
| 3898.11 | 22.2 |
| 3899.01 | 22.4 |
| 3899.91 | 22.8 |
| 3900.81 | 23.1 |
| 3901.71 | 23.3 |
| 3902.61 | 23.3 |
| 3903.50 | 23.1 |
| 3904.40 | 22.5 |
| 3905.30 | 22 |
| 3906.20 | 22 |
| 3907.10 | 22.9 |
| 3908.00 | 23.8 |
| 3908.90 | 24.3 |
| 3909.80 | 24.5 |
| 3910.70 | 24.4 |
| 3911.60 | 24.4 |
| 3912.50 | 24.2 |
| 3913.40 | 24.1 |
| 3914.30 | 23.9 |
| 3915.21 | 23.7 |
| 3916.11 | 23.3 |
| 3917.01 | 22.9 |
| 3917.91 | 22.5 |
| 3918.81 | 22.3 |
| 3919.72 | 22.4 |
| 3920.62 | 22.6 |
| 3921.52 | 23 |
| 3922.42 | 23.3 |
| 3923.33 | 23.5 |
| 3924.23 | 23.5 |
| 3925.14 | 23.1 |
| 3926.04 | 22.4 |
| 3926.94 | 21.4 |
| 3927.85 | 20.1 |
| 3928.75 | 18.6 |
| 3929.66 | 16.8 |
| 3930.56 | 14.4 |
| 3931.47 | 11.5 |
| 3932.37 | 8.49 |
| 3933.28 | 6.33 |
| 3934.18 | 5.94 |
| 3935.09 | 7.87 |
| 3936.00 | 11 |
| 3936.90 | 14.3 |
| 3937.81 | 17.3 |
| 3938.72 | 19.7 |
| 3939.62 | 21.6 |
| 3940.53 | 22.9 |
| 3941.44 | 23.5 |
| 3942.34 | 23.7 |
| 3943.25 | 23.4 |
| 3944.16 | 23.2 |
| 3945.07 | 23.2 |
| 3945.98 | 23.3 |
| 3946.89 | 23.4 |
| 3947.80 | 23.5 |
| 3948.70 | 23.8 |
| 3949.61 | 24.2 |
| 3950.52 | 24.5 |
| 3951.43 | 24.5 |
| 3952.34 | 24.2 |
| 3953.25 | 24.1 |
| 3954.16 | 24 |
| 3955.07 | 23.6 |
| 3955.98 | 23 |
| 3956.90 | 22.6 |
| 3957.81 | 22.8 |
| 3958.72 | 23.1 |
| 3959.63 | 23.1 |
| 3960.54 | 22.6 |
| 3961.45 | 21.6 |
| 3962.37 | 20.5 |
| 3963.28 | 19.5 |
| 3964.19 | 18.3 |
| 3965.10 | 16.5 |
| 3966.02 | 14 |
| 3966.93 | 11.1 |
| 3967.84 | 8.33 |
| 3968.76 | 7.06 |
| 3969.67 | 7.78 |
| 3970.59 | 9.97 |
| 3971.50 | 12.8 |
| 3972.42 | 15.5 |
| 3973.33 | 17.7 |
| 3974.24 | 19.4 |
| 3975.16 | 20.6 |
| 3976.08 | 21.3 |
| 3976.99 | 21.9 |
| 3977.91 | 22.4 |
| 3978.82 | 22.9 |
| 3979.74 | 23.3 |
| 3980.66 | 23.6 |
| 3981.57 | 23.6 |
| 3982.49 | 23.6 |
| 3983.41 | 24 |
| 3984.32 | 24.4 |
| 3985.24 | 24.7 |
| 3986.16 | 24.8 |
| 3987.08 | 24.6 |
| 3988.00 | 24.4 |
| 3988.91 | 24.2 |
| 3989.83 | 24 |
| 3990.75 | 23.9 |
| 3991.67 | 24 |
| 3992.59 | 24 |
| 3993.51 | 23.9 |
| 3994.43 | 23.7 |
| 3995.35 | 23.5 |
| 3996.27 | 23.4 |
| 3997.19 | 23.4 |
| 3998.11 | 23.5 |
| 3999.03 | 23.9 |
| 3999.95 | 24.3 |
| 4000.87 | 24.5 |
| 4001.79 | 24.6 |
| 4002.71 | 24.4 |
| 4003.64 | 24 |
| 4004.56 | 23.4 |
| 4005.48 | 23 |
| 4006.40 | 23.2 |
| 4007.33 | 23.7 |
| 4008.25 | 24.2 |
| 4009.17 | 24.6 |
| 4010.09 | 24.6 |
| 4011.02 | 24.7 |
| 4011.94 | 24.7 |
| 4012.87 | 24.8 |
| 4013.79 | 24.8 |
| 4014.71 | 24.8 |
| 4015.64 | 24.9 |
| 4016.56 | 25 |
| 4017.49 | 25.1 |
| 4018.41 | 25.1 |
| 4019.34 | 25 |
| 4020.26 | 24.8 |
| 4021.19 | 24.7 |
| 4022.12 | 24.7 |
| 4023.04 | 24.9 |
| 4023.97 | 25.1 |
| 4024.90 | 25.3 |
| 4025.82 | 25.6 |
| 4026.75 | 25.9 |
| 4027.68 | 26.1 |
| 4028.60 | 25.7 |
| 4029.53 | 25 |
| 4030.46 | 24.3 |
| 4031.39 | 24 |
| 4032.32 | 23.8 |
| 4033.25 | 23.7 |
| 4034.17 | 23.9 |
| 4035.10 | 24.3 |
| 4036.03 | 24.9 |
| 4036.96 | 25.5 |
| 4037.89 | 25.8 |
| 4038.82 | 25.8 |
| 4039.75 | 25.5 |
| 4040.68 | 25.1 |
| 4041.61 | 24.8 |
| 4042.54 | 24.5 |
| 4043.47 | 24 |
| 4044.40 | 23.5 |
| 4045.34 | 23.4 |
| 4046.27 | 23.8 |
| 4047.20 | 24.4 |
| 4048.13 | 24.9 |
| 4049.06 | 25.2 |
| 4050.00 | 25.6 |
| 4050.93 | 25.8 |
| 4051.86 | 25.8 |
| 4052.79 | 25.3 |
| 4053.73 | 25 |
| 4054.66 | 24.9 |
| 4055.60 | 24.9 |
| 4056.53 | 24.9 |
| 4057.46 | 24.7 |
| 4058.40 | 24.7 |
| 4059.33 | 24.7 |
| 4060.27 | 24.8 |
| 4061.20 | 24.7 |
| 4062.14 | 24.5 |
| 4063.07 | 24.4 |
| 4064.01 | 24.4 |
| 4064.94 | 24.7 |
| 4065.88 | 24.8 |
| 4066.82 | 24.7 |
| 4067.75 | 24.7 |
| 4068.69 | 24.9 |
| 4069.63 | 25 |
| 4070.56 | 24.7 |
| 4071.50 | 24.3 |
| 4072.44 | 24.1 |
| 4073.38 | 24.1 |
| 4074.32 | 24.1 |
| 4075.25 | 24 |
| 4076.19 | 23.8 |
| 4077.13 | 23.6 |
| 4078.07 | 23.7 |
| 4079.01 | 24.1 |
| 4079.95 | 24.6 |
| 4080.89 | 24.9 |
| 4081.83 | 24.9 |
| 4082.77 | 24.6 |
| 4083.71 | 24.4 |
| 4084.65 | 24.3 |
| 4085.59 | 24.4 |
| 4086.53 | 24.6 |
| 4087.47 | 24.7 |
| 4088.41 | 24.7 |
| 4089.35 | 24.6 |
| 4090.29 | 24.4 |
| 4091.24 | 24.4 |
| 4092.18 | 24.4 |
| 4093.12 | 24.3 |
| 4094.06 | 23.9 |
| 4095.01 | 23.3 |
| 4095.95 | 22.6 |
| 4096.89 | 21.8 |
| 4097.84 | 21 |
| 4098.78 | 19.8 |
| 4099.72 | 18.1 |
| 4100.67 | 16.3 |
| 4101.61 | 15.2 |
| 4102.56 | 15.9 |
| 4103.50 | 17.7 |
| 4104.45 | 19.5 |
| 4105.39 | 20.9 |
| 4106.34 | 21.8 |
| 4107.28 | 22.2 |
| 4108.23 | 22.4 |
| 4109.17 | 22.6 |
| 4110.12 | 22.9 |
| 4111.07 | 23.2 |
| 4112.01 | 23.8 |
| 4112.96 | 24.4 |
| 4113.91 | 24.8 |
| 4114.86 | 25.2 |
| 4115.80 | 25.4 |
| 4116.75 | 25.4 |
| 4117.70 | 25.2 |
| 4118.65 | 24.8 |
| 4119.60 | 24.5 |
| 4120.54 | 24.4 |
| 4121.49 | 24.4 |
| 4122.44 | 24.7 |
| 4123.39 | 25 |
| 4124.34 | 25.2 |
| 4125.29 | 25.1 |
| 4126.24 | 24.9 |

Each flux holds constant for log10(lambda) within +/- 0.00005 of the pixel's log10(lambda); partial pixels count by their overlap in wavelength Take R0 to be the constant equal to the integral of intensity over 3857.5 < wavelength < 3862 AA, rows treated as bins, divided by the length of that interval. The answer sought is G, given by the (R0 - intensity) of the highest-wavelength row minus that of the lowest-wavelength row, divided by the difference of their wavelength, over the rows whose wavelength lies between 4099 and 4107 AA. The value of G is -0.6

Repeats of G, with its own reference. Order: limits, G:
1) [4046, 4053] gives -0.2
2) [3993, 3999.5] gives 0.0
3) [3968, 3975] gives -2.3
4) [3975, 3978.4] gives -0.7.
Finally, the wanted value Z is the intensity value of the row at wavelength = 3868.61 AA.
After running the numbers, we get 24.6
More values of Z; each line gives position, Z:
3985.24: 24.7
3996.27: 23.4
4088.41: 24.7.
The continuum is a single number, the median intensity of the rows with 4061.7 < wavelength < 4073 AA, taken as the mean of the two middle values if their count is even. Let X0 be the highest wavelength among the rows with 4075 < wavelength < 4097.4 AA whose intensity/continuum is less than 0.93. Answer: 4096.89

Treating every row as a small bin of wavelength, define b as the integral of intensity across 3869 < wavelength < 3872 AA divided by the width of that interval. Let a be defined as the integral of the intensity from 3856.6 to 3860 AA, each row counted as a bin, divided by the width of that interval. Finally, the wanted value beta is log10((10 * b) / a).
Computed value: 1.02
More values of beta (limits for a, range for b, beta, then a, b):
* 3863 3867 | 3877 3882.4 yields 0.98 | 24.1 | 22.9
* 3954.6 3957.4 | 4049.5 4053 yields 1.05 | 23.0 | 25.7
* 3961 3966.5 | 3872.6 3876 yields 1.10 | 18.3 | 23.2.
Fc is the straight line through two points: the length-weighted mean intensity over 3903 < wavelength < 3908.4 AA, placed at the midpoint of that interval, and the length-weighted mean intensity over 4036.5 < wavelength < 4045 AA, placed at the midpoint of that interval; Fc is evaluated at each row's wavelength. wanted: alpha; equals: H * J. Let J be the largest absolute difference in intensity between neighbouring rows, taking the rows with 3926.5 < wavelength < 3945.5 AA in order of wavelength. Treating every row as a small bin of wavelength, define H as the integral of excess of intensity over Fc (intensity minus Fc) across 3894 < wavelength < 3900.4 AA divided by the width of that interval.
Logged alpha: -2.2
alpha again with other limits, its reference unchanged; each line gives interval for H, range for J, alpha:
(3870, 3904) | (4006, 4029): -0.6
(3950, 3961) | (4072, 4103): 0.0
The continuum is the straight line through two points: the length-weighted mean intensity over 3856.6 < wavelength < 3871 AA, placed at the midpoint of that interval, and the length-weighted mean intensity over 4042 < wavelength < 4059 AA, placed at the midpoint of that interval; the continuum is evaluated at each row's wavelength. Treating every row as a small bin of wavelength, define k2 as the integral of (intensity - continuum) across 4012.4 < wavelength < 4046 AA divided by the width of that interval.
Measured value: 0.2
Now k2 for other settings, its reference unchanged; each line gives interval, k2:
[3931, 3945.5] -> -7.8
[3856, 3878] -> -0.3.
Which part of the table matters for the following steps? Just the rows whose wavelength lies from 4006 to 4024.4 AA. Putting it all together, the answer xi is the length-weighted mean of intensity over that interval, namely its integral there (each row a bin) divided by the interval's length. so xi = 24.7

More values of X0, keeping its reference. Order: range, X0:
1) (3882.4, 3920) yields 3919.72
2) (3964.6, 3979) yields 3978.82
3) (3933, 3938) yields 3937.81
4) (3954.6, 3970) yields 3969.67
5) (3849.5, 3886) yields 3885.57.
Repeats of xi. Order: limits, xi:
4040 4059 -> 24.8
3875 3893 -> 20.2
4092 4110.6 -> 20.8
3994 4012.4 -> 24.0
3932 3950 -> 18.6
